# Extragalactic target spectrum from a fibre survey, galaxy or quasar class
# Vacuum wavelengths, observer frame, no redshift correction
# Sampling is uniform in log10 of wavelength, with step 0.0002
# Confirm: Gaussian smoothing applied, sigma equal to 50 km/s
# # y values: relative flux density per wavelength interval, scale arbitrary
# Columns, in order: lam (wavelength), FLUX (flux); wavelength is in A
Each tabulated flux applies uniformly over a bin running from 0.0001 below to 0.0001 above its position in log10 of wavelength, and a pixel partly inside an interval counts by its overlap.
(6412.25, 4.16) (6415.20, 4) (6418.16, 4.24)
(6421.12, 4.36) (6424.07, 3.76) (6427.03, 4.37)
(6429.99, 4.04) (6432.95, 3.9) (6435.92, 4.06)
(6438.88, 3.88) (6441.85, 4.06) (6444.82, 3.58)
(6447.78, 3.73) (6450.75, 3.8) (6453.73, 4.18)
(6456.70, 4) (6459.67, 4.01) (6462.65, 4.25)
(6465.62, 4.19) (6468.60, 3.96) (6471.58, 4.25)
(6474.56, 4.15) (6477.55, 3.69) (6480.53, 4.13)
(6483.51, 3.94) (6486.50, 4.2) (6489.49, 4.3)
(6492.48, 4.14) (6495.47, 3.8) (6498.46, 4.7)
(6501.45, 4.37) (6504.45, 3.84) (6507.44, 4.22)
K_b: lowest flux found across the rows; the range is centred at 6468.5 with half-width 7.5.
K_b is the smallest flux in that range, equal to 3.96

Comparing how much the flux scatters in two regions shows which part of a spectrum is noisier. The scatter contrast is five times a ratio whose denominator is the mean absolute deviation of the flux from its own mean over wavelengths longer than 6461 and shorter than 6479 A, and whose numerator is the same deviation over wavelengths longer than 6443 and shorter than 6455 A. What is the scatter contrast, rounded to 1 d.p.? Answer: 5.2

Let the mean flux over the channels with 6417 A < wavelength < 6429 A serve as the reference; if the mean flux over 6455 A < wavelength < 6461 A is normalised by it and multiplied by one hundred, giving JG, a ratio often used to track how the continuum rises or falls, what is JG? 96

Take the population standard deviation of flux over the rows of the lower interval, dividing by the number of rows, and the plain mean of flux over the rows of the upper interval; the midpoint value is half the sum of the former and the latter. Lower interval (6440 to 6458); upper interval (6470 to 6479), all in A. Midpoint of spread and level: 2.12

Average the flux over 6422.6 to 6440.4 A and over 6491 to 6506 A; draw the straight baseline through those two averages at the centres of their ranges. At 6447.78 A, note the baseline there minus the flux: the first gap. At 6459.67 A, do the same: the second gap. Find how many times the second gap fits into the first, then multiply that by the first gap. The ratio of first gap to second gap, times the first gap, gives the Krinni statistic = 1.6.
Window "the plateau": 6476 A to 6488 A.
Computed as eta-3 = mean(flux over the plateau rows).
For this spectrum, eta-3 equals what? 3.99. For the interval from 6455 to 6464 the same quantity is 4.09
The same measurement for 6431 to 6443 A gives 3.97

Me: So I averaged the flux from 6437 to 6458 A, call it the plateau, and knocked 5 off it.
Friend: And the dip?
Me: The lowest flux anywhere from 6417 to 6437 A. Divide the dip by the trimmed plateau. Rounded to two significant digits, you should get -3.4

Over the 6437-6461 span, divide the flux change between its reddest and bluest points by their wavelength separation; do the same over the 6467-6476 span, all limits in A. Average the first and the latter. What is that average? 0.02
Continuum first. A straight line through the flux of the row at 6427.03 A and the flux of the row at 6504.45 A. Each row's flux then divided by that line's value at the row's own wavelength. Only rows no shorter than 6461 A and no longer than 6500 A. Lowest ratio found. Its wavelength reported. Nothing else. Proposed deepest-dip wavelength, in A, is 6477.55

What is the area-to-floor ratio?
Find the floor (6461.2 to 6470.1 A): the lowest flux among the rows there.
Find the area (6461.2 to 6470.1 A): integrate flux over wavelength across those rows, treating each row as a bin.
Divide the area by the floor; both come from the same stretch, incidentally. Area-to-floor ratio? 9.3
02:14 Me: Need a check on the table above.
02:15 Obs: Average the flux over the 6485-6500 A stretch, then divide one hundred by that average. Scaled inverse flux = 23.7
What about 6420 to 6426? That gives 24.6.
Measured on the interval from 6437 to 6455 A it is 25.8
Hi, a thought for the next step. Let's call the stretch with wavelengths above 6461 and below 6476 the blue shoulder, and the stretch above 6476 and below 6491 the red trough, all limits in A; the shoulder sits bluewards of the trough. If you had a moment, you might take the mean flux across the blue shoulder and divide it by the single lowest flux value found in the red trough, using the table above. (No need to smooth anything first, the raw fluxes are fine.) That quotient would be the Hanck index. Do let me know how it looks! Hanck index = 1.13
